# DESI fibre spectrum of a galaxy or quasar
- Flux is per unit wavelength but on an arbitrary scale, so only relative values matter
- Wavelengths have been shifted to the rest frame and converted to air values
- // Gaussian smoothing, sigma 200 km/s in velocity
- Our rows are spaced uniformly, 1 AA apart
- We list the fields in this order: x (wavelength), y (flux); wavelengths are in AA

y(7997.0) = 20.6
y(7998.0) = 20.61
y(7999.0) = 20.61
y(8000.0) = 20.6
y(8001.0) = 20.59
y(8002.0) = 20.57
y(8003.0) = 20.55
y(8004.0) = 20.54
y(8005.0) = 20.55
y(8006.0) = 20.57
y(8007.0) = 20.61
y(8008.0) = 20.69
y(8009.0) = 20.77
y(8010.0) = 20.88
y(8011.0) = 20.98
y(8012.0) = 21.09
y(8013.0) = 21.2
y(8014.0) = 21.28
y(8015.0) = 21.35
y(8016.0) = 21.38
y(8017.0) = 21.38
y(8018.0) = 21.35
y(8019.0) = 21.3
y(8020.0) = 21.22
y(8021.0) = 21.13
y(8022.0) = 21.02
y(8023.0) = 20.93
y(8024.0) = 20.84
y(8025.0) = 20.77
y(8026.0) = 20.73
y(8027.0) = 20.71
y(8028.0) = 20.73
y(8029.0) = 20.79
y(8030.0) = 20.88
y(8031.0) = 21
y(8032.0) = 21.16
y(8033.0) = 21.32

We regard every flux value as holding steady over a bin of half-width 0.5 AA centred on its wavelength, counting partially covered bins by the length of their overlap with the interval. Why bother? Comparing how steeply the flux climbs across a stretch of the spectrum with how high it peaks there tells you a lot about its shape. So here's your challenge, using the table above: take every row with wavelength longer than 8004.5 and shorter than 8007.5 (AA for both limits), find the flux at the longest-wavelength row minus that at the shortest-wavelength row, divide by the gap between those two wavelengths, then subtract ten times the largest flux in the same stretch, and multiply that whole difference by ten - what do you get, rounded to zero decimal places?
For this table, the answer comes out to -2061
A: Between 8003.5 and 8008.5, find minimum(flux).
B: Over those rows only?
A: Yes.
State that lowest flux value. 20.54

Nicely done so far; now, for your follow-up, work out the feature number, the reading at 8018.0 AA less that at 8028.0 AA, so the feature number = 0.6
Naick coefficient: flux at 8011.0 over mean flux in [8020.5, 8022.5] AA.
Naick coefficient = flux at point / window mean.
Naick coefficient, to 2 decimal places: 1.00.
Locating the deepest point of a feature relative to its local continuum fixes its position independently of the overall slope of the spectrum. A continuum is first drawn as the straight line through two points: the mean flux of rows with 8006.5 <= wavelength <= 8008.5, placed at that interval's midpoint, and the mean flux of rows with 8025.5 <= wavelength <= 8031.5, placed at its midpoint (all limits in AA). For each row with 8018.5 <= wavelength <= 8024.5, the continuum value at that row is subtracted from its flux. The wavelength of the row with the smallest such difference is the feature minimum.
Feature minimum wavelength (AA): 8024.0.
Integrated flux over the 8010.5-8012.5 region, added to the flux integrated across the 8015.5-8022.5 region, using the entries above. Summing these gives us 191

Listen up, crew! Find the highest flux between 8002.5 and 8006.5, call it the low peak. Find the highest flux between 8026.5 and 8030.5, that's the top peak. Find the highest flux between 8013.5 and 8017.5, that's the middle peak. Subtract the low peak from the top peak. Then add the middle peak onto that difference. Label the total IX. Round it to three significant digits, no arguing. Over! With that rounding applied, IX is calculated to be 21.7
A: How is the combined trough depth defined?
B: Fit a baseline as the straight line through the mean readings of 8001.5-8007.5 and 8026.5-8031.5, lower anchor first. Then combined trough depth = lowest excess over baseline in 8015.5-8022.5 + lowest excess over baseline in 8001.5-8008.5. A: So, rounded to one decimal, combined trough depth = 0.3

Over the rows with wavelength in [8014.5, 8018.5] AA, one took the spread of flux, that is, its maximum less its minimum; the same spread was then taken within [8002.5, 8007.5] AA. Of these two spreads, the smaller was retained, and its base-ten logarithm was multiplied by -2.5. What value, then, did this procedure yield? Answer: 3.8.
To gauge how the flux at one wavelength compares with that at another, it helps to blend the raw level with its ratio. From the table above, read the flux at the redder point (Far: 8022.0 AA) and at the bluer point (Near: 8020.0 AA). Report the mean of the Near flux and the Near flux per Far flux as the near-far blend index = 11.1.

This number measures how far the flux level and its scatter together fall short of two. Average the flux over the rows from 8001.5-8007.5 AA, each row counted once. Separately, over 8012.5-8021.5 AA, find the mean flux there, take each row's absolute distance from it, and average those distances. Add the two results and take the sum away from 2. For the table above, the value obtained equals -18.6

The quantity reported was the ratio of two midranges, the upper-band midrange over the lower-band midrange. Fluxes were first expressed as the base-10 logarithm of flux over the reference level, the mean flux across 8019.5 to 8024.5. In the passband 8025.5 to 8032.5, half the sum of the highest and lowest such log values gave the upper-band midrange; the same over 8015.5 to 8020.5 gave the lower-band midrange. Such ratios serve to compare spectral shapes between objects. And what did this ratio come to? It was -0.35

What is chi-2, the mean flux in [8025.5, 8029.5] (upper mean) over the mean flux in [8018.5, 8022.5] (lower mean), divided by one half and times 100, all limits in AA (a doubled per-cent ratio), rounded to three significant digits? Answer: 196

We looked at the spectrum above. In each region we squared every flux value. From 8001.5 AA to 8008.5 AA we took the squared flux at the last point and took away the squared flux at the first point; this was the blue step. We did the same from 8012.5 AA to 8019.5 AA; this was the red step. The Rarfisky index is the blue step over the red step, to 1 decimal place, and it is 1.2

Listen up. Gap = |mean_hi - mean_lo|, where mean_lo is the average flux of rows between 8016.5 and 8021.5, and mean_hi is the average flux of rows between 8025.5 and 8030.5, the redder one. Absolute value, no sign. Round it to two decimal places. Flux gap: 0.51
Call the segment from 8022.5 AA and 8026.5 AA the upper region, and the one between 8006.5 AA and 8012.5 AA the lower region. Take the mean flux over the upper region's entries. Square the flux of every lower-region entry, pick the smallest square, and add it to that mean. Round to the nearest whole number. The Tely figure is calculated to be 446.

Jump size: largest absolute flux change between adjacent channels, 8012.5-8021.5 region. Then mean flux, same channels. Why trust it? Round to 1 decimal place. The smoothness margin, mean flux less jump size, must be 21.2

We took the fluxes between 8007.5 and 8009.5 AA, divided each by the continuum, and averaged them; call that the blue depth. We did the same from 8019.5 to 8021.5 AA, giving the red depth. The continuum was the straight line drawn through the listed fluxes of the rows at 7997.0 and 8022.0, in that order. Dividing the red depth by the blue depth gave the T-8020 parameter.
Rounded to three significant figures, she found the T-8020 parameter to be 1.01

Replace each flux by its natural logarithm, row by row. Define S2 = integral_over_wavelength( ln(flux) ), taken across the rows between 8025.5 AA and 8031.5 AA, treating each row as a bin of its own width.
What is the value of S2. 18.21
